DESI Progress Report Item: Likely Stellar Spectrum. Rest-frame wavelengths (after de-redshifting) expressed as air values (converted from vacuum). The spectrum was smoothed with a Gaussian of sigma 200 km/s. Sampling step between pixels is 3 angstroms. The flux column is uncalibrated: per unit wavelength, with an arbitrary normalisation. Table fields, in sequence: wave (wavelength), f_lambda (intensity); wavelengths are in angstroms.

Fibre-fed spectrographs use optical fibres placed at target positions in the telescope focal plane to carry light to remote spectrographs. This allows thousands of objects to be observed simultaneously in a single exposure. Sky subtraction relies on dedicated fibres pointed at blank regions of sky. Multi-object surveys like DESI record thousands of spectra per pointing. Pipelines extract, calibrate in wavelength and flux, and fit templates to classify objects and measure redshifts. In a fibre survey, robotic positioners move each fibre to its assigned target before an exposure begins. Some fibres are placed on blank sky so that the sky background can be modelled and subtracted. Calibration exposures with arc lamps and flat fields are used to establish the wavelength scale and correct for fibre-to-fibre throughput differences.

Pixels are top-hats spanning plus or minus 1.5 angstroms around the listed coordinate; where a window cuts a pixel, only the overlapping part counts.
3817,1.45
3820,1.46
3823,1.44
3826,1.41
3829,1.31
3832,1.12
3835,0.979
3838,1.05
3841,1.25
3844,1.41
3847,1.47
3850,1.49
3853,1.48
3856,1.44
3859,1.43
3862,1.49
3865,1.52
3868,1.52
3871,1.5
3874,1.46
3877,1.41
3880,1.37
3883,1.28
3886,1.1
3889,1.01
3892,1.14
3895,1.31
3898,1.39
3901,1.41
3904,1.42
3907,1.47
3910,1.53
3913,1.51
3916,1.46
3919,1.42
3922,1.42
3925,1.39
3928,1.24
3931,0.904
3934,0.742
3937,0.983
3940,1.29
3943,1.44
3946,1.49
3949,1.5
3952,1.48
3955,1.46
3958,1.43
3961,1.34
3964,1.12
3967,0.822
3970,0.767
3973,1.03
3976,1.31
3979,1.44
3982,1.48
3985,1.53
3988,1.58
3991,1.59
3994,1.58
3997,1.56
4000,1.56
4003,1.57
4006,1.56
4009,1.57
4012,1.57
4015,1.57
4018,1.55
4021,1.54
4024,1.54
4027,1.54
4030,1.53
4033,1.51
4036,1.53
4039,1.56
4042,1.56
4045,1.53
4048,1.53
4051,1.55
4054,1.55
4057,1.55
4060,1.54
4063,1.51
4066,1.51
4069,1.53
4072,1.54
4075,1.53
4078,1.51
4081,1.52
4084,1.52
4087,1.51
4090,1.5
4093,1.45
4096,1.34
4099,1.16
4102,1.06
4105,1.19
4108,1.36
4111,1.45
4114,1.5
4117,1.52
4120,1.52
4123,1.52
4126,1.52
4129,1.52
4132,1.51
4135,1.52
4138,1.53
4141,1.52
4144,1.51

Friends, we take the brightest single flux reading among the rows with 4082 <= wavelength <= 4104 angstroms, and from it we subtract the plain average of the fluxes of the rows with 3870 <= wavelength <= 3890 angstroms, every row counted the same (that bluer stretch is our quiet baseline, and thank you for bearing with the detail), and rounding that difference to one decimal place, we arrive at 0.2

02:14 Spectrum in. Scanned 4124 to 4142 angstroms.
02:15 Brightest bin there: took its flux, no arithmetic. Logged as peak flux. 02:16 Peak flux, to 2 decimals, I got 1.53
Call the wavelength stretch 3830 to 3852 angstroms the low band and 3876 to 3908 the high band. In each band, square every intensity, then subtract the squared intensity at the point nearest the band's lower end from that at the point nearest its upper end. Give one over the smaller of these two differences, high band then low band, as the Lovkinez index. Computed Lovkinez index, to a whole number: 6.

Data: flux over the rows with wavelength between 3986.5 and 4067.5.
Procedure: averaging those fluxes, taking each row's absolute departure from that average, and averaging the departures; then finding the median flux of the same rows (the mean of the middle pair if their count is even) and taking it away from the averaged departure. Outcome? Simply -1.53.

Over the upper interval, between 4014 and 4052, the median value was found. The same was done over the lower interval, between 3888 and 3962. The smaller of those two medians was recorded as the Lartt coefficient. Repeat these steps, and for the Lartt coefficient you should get 1.42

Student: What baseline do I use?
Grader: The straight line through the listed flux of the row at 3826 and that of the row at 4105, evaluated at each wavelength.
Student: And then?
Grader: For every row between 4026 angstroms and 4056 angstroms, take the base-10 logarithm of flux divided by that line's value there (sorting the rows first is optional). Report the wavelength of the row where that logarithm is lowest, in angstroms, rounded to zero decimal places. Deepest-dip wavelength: 4033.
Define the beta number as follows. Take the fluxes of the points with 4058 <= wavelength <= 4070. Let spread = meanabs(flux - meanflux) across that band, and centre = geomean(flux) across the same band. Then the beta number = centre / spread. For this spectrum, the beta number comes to 122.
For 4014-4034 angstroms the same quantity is 135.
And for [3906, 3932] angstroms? 10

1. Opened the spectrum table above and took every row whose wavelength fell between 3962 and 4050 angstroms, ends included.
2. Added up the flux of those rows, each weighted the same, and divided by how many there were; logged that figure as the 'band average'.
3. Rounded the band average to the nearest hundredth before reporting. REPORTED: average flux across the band 1.45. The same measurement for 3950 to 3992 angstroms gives 1.31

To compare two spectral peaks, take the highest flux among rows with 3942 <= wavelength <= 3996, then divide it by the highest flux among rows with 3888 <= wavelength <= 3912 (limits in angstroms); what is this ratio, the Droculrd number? 1.04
